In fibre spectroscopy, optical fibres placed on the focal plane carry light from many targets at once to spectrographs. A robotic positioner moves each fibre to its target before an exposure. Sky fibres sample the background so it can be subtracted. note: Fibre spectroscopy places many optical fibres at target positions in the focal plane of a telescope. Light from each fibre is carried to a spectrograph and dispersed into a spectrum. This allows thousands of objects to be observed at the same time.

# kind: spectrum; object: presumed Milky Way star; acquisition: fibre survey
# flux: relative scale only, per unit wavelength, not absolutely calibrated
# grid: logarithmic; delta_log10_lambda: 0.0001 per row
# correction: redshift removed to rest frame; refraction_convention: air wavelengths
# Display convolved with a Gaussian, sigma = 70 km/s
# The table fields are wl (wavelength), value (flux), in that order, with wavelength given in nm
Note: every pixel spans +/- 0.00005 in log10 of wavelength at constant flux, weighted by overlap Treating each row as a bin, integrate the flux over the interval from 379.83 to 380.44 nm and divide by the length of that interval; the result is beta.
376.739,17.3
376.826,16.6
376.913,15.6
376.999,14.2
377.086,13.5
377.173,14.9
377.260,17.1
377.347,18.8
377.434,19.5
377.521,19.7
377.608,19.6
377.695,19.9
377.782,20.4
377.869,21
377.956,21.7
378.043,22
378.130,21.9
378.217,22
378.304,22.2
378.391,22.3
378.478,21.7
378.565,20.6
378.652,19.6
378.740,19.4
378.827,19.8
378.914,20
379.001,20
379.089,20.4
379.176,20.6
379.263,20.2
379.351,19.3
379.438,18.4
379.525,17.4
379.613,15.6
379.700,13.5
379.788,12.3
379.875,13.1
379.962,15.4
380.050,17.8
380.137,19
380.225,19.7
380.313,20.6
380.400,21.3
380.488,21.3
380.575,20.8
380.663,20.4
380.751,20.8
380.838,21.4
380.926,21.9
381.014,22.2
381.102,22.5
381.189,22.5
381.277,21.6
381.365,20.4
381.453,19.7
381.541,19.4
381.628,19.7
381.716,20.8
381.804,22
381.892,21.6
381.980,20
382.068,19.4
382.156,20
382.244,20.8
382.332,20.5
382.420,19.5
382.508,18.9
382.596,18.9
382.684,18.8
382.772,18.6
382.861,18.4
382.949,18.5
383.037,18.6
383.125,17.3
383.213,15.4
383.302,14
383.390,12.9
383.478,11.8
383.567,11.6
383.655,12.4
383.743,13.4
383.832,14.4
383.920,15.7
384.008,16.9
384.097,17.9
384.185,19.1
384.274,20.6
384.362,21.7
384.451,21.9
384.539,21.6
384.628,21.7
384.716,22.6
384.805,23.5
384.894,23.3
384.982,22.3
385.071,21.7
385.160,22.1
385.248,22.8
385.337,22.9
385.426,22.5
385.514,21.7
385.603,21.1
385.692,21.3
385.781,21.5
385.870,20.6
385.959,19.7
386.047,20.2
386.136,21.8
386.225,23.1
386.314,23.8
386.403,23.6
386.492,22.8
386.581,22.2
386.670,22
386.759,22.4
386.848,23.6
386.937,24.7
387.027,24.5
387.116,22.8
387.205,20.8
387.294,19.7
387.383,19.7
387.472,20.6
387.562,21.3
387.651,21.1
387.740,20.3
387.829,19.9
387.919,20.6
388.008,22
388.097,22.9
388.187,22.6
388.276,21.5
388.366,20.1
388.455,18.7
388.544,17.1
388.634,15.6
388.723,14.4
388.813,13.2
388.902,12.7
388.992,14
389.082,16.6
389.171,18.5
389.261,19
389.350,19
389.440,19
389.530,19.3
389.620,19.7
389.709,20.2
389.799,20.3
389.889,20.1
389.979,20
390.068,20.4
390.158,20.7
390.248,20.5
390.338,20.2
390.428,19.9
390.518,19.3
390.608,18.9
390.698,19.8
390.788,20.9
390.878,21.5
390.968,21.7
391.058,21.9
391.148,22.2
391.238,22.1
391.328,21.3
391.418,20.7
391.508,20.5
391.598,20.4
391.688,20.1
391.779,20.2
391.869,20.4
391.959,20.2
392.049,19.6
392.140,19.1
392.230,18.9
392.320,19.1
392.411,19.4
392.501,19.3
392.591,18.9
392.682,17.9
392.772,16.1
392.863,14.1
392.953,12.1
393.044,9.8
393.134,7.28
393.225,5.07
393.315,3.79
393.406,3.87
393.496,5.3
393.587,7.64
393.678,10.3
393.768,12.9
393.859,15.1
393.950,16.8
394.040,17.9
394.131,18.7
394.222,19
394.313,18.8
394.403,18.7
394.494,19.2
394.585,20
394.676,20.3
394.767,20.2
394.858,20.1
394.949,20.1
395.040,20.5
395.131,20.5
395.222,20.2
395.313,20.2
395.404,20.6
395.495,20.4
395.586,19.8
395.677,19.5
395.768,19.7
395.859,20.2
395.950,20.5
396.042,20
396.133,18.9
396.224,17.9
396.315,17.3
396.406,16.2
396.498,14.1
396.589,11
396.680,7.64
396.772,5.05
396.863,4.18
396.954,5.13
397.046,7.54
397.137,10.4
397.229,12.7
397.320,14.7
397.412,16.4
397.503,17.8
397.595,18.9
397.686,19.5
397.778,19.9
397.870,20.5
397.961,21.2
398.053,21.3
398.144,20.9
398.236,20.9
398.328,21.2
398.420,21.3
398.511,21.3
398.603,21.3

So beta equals 18.1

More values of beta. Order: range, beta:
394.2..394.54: 18.9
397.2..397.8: 17.1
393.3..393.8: 7.4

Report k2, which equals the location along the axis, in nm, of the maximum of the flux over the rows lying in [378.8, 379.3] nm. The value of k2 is 379.176 nm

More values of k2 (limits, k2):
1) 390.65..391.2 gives 391.148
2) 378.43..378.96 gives 378.478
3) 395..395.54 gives 395.404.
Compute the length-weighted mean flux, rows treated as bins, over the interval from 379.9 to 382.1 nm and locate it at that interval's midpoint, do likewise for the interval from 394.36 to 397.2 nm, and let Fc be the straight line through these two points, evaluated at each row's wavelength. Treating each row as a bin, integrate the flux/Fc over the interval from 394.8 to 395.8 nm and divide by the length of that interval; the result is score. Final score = 1.20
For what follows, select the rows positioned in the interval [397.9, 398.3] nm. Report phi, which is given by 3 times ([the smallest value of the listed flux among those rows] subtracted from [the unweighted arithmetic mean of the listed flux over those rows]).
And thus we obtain 0.5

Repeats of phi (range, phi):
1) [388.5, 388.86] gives 5.6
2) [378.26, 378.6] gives 3.3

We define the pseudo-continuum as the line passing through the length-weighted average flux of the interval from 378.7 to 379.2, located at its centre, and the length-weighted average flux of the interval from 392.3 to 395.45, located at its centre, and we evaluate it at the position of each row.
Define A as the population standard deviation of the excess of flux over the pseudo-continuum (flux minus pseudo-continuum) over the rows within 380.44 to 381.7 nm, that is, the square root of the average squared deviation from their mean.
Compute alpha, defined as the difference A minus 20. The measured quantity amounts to -19.0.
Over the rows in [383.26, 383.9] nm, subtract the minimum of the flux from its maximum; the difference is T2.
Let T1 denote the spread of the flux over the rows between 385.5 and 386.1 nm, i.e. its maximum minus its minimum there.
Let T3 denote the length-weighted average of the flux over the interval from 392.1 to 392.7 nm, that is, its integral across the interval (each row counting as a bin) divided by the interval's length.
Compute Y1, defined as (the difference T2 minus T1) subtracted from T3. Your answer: 18.2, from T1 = 2.0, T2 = 2.8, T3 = 19.0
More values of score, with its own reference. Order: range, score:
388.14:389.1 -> 0.92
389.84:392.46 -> 1.14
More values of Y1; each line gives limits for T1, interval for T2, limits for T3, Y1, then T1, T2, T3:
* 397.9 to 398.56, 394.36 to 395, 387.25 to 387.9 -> 19.2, 0.4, 1.6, 20.4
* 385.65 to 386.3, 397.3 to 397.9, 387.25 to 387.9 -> 18.0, 3.4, 5.8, 20.4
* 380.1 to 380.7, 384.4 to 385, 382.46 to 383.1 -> 19.0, 2.3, 1.9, 18.6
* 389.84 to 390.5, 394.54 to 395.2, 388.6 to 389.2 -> 15.2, 0.8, 0.5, 14.9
